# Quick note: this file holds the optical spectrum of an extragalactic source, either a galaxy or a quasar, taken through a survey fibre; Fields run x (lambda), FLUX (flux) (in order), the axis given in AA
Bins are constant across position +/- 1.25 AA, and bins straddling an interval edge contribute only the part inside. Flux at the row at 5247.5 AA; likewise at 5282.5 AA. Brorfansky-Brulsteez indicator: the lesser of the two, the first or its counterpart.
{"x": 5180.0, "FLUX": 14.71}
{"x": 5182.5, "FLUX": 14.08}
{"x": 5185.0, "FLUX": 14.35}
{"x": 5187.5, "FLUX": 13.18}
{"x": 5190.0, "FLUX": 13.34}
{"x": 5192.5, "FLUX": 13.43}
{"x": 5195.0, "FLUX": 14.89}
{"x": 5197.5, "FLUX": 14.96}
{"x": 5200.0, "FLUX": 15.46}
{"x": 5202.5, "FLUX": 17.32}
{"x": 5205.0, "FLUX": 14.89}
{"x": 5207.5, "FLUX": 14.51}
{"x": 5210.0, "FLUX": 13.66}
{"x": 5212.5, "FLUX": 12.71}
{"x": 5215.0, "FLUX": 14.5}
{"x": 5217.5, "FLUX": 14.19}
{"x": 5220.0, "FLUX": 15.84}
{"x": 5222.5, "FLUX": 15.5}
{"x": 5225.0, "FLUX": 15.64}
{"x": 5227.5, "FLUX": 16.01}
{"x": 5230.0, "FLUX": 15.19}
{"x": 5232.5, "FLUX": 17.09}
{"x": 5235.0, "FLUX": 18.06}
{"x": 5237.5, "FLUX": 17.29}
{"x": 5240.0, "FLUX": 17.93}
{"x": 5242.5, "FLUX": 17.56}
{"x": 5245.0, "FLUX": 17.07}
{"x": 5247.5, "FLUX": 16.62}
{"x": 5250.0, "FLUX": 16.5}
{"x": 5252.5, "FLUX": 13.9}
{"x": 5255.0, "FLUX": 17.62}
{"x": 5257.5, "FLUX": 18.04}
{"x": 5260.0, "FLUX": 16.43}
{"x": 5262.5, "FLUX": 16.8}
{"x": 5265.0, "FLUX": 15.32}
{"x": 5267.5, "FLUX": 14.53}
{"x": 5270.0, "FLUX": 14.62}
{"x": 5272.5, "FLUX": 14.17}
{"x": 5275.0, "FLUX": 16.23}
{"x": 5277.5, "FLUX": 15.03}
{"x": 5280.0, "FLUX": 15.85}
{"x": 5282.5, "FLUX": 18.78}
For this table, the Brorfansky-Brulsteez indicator 16.6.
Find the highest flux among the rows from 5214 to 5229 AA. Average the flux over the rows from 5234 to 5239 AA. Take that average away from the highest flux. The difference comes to -2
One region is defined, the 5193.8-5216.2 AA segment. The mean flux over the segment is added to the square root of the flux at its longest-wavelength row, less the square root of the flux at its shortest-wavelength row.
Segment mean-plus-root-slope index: 14.72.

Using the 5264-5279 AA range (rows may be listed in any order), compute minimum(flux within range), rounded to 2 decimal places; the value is 14.17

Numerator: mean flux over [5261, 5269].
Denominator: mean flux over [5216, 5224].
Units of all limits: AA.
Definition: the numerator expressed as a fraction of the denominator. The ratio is 1.02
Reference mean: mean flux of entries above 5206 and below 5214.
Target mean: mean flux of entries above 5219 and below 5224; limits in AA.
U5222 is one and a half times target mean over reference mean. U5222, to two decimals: 1.72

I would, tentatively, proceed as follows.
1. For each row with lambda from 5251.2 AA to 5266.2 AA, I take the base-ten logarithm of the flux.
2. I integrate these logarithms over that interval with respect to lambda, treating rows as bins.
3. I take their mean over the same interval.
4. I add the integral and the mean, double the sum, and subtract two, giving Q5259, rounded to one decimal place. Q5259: 36.8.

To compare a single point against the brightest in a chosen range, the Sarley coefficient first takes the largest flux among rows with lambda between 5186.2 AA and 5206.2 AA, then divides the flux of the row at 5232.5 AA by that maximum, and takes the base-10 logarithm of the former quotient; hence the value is -0.006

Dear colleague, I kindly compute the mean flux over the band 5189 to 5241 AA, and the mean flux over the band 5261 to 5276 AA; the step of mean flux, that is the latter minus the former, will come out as -0.1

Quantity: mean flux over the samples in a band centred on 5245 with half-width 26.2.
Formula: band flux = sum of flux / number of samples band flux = 16.4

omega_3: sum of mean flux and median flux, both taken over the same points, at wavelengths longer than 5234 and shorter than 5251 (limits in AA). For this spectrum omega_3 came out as 34.6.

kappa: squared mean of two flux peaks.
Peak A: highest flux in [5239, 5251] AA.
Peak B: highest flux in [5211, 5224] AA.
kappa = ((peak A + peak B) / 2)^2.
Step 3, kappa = 285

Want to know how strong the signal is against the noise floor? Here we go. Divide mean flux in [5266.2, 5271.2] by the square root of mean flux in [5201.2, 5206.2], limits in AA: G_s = 3.6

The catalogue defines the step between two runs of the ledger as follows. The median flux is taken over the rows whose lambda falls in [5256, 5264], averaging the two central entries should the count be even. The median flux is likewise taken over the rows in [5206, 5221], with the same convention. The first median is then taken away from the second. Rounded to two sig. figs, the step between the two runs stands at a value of -2.5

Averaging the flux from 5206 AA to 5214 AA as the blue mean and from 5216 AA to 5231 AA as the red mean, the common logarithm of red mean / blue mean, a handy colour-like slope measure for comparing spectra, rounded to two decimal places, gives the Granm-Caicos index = 0.05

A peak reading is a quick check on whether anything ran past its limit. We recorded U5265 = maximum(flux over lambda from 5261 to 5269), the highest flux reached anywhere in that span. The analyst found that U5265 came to 16.8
